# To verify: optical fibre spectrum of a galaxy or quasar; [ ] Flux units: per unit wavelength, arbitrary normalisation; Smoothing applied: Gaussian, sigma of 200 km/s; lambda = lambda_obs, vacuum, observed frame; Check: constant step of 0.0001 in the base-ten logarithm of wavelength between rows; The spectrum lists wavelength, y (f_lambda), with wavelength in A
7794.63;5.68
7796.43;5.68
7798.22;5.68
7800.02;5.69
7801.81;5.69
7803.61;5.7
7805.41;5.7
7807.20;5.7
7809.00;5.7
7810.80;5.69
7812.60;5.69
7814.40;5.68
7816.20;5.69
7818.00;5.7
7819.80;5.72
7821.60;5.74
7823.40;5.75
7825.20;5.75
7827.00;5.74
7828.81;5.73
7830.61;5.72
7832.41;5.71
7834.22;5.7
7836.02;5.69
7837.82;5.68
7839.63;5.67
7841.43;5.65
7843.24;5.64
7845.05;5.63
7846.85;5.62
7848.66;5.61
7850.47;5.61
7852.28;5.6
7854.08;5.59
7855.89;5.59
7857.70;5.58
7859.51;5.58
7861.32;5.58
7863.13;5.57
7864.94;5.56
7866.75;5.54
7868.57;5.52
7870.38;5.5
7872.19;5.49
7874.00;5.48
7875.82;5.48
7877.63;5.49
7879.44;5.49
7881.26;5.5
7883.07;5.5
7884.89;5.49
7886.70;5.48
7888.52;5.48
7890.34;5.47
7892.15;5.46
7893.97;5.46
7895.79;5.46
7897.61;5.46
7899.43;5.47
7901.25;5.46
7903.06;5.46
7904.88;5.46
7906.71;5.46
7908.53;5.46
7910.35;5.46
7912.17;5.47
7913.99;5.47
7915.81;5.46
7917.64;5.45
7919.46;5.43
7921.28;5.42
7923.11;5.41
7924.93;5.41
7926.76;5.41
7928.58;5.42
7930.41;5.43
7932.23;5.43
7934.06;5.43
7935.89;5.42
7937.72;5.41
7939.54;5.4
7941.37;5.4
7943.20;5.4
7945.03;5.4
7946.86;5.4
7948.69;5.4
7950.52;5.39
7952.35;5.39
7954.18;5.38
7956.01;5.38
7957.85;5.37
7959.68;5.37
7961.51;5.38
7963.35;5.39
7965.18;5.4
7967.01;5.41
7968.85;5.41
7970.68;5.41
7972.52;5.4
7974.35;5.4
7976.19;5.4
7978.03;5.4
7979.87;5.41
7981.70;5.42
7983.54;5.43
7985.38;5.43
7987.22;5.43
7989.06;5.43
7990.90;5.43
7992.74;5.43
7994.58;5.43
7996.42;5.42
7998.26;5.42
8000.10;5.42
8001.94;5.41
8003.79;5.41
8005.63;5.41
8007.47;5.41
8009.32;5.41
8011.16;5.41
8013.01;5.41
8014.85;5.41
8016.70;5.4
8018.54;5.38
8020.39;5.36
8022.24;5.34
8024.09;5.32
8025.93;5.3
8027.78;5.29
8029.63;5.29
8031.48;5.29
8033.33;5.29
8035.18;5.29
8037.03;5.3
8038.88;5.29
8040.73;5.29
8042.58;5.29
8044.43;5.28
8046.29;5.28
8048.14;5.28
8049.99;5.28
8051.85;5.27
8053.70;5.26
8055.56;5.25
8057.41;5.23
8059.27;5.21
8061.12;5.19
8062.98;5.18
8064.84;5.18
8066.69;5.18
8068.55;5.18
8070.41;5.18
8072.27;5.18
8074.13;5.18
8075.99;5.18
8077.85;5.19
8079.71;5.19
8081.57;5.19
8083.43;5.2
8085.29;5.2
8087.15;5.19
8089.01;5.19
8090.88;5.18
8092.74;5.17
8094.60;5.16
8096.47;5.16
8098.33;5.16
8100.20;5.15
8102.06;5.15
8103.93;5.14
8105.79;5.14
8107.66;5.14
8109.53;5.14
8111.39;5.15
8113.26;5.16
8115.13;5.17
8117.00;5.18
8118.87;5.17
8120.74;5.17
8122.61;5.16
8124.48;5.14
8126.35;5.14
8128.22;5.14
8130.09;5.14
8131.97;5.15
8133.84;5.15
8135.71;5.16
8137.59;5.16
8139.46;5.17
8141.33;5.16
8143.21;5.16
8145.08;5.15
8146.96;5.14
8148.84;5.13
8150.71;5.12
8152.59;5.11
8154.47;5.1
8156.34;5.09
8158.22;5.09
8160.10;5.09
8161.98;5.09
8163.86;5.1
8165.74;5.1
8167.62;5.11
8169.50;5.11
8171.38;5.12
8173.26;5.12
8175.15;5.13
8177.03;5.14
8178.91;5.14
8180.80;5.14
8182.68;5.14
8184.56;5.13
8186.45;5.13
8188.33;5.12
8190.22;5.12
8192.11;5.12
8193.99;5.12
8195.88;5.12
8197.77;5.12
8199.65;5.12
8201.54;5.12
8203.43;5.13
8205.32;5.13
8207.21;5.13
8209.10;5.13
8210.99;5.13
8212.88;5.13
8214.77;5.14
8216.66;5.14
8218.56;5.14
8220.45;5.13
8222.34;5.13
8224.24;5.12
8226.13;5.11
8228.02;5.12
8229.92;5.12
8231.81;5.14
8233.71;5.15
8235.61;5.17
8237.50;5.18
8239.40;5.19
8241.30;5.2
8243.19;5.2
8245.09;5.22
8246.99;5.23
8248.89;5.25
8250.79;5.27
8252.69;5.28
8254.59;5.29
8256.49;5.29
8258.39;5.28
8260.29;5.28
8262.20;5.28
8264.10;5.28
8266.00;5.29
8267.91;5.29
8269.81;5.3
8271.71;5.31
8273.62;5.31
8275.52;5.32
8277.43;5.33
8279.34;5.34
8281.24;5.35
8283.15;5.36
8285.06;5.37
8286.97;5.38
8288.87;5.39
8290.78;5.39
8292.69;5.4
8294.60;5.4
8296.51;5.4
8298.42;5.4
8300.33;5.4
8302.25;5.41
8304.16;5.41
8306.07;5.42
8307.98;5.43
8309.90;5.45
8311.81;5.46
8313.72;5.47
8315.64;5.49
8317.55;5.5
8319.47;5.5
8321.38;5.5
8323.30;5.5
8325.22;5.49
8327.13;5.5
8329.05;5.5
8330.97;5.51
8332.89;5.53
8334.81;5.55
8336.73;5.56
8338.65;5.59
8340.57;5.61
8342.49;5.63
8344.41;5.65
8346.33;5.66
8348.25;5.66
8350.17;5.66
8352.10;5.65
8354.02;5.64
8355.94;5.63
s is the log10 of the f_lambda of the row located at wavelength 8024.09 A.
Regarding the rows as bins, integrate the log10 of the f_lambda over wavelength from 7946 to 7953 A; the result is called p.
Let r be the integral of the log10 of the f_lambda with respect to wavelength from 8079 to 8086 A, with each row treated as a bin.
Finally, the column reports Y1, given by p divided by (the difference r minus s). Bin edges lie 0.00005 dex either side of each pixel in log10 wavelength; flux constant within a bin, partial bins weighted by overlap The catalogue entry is 1.20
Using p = 5.13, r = 5.0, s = 0.726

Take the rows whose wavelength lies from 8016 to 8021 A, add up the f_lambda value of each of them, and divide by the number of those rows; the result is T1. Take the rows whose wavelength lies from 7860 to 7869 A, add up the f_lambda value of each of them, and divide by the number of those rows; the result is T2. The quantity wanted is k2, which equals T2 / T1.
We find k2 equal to 1.03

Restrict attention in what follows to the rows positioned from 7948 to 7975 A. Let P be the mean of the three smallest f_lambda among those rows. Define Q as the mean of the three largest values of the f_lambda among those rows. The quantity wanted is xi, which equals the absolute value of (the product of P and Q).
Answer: 29.1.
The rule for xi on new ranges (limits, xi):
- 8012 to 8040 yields 28.6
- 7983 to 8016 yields 29.4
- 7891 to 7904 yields 29.8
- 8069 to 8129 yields 26.7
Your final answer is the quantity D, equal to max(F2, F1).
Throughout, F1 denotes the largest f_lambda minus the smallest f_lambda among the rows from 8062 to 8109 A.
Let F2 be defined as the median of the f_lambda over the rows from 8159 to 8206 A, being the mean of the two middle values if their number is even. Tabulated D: 5.12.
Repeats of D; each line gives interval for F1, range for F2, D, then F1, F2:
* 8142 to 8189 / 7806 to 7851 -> 5.69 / 0.070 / 5.69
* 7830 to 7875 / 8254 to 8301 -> 5.33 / 0.240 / 5.33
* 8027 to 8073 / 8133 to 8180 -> 5.12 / 0.120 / 5.12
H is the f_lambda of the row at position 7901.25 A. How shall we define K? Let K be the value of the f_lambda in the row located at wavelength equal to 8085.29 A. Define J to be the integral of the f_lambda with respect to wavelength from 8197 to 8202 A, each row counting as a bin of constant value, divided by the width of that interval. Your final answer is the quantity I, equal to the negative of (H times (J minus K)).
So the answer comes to 0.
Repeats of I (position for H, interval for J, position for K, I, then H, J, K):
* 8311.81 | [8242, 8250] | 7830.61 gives 3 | 5.46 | 5.23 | 5.72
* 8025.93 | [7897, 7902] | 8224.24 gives -2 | 5.3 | 5.46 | 5.12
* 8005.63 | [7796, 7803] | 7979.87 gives -2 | 5.41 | 5.69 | 5.41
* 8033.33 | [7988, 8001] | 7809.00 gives 1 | 5.29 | 5.43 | 5.7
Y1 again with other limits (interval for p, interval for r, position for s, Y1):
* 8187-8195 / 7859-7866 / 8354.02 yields 1.27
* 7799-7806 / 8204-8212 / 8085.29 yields 1.06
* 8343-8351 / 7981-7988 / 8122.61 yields 1.36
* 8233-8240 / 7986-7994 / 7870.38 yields 0.97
